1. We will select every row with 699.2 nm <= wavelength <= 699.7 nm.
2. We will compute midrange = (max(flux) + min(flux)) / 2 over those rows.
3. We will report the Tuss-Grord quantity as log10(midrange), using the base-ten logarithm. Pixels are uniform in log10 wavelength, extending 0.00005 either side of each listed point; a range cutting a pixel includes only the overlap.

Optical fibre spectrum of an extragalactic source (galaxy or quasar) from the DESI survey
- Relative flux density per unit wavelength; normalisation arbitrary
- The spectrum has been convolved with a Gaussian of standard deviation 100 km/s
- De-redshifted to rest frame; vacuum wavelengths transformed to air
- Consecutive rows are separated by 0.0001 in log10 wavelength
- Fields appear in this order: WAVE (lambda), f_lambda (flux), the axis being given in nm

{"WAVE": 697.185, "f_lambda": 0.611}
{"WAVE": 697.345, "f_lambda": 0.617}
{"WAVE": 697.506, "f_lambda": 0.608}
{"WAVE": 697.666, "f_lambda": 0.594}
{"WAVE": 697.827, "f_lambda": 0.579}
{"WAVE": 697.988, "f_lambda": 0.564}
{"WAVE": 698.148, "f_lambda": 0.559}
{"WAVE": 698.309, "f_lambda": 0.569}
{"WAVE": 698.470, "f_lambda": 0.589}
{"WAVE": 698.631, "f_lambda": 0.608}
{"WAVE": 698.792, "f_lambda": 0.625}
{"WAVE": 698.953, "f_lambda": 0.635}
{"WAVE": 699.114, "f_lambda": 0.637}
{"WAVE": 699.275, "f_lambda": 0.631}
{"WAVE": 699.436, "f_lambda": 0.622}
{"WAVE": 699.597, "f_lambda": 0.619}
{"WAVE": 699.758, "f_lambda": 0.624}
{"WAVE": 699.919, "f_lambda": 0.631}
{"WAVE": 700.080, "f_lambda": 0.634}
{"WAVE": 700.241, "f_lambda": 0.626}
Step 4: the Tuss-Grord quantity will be -0.204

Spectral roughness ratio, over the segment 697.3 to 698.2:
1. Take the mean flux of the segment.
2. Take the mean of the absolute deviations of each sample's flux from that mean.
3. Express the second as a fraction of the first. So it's 0.033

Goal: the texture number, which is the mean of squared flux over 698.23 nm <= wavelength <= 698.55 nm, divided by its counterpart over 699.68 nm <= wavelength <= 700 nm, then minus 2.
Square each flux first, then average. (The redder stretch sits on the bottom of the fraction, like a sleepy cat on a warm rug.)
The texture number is -1.15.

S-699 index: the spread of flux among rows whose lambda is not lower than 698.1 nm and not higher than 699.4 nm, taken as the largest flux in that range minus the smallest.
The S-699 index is 0.08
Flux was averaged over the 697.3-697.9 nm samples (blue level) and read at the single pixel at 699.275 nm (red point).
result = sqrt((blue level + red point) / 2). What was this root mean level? 0.784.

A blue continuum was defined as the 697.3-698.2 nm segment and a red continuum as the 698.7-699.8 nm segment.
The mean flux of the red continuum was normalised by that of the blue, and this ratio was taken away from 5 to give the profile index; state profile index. 3.931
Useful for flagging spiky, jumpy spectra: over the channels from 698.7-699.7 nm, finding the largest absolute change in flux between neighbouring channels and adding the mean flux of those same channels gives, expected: 0.638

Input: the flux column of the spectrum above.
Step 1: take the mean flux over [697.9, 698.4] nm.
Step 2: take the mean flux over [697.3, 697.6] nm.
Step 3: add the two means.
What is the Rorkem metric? 1.18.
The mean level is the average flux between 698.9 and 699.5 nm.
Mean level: 0.631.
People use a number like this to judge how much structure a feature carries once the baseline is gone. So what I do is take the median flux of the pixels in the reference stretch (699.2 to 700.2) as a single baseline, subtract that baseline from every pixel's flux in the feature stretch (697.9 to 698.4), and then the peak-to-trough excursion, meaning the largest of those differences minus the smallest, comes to 0.010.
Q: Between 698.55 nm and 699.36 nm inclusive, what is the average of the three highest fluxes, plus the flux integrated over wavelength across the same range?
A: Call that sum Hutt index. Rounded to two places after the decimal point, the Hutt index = 1.14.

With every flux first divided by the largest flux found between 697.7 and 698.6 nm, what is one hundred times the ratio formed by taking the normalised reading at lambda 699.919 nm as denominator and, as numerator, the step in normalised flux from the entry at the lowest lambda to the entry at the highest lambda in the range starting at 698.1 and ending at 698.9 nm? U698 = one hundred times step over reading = 10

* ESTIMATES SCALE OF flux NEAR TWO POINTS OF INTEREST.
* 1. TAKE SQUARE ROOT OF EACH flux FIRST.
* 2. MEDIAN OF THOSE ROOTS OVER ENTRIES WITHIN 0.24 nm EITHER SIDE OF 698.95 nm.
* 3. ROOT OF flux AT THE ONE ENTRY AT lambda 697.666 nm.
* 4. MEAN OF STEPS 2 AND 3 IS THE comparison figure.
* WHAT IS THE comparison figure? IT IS 0.784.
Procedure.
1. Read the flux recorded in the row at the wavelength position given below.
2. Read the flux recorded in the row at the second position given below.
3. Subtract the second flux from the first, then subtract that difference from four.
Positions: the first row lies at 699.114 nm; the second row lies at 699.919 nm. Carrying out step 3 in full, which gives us 3.99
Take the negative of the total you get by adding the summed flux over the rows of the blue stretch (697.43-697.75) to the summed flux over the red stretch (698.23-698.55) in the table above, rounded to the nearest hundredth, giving -2.36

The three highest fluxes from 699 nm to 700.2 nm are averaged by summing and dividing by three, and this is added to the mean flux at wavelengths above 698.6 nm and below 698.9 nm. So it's 1.25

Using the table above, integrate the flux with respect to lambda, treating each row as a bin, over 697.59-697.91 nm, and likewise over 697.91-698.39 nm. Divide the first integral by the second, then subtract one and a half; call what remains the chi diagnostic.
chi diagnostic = -0.81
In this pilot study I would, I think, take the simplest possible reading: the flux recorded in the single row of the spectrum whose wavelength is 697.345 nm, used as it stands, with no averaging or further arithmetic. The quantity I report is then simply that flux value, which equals 0.617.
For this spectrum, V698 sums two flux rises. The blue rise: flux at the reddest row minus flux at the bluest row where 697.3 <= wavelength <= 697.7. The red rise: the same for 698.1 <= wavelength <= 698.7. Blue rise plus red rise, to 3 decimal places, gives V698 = 0.026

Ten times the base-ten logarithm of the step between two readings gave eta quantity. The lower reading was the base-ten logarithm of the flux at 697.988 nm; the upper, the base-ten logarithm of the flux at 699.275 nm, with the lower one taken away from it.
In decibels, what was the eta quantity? -13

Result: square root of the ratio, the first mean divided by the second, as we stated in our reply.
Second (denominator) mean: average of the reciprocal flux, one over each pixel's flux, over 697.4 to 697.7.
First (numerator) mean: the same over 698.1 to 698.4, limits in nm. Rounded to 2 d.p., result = 1.03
